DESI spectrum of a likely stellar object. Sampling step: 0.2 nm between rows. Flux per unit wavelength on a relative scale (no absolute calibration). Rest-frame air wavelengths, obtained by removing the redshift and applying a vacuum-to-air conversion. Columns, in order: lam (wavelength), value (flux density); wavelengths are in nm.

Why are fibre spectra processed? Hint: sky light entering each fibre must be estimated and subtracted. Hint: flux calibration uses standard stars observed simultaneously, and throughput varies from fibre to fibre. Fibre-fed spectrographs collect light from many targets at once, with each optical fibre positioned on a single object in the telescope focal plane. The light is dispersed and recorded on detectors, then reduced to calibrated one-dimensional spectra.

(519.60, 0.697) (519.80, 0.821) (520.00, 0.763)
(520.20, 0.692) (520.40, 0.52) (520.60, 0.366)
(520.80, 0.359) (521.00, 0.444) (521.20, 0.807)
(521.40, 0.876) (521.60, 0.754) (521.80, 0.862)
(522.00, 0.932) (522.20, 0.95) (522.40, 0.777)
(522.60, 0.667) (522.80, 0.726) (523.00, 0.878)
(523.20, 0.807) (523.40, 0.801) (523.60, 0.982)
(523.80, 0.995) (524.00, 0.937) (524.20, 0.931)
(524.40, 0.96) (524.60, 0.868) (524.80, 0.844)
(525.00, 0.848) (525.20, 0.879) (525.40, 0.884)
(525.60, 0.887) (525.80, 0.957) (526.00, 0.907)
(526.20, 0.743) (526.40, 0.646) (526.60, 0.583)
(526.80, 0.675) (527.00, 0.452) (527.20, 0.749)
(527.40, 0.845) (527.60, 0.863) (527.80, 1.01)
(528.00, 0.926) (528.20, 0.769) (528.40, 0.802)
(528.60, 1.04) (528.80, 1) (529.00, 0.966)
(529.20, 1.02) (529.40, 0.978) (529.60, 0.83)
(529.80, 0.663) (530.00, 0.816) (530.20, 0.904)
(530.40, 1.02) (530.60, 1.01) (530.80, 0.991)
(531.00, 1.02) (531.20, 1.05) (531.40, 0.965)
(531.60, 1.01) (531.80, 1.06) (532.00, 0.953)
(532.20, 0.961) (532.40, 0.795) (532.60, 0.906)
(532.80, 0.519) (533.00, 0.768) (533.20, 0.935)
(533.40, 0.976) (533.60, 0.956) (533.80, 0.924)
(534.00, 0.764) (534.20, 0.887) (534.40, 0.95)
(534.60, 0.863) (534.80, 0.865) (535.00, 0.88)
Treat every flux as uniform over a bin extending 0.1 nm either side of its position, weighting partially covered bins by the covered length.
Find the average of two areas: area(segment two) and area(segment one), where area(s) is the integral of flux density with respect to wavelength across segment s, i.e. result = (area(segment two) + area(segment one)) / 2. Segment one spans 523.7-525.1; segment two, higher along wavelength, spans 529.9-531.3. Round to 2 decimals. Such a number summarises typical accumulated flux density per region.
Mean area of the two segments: 1.32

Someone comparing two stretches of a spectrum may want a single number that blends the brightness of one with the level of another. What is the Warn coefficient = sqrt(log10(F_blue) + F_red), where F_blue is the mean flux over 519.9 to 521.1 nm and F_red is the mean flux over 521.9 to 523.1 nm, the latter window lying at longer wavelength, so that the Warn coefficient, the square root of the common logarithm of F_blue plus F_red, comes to 0.74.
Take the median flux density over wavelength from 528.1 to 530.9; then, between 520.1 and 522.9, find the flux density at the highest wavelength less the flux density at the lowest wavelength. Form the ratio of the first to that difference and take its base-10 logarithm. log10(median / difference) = 1.5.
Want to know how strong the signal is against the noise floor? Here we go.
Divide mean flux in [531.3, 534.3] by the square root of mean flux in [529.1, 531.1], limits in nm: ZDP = 0.93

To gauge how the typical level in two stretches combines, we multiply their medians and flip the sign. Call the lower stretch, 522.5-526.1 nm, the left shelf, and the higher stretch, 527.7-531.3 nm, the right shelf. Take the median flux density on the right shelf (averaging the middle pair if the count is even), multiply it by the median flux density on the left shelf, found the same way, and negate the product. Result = -0.87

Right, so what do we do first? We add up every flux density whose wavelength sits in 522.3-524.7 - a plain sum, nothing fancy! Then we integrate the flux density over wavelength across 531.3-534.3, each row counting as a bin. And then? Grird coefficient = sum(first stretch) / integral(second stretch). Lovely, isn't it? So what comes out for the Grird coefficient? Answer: 3.9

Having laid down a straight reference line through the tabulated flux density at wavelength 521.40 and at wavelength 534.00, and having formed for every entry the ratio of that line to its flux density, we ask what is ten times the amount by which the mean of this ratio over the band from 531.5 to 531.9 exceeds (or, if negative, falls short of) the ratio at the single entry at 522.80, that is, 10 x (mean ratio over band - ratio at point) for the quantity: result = -4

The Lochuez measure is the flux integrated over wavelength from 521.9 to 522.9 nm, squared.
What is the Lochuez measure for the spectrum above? 0.66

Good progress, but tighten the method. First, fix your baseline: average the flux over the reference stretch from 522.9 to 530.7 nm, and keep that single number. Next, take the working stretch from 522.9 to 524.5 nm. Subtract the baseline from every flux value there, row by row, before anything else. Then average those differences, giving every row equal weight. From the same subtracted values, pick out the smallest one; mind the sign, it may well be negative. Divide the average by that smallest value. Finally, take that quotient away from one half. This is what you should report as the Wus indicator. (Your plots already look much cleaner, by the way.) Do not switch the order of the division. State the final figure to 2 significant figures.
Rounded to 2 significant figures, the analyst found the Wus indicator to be 1.3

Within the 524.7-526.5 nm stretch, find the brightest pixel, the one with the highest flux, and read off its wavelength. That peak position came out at 525.80 nm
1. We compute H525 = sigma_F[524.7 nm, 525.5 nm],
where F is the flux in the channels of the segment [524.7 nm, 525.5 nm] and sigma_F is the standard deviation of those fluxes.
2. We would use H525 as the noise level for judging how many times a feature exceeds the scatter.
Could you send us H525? 0.02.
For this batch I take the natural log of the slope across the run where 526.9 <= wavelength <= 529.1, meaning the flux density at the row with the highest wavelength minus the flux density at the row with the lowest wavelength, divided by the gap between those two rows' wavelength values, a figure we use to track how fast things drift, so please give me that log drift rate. -1.4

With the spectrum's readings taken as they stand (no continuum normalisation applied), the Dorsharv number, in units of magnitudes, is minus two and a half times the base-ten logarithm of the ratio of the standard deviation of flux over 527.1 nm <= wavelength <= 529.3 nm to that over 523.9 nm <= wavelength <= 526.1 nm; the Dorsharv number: -1.0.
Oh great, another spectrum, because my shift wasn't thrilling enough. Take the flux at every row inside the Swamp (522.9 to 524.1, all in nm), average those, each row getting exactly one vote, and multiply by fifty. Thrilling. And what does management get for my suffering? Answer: 45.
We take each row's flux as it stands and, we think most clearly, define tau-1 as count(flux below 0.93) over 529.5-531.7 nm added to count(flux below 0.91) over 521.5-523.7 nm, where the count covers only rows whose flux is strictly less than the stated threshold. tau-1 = 12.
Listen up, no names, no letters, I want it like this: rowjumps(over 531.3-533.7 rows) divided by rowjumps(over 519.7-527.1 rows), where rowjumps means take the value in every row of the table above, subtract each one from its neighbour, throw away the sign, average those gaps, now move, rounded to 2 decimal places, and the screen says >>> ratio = 1.44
